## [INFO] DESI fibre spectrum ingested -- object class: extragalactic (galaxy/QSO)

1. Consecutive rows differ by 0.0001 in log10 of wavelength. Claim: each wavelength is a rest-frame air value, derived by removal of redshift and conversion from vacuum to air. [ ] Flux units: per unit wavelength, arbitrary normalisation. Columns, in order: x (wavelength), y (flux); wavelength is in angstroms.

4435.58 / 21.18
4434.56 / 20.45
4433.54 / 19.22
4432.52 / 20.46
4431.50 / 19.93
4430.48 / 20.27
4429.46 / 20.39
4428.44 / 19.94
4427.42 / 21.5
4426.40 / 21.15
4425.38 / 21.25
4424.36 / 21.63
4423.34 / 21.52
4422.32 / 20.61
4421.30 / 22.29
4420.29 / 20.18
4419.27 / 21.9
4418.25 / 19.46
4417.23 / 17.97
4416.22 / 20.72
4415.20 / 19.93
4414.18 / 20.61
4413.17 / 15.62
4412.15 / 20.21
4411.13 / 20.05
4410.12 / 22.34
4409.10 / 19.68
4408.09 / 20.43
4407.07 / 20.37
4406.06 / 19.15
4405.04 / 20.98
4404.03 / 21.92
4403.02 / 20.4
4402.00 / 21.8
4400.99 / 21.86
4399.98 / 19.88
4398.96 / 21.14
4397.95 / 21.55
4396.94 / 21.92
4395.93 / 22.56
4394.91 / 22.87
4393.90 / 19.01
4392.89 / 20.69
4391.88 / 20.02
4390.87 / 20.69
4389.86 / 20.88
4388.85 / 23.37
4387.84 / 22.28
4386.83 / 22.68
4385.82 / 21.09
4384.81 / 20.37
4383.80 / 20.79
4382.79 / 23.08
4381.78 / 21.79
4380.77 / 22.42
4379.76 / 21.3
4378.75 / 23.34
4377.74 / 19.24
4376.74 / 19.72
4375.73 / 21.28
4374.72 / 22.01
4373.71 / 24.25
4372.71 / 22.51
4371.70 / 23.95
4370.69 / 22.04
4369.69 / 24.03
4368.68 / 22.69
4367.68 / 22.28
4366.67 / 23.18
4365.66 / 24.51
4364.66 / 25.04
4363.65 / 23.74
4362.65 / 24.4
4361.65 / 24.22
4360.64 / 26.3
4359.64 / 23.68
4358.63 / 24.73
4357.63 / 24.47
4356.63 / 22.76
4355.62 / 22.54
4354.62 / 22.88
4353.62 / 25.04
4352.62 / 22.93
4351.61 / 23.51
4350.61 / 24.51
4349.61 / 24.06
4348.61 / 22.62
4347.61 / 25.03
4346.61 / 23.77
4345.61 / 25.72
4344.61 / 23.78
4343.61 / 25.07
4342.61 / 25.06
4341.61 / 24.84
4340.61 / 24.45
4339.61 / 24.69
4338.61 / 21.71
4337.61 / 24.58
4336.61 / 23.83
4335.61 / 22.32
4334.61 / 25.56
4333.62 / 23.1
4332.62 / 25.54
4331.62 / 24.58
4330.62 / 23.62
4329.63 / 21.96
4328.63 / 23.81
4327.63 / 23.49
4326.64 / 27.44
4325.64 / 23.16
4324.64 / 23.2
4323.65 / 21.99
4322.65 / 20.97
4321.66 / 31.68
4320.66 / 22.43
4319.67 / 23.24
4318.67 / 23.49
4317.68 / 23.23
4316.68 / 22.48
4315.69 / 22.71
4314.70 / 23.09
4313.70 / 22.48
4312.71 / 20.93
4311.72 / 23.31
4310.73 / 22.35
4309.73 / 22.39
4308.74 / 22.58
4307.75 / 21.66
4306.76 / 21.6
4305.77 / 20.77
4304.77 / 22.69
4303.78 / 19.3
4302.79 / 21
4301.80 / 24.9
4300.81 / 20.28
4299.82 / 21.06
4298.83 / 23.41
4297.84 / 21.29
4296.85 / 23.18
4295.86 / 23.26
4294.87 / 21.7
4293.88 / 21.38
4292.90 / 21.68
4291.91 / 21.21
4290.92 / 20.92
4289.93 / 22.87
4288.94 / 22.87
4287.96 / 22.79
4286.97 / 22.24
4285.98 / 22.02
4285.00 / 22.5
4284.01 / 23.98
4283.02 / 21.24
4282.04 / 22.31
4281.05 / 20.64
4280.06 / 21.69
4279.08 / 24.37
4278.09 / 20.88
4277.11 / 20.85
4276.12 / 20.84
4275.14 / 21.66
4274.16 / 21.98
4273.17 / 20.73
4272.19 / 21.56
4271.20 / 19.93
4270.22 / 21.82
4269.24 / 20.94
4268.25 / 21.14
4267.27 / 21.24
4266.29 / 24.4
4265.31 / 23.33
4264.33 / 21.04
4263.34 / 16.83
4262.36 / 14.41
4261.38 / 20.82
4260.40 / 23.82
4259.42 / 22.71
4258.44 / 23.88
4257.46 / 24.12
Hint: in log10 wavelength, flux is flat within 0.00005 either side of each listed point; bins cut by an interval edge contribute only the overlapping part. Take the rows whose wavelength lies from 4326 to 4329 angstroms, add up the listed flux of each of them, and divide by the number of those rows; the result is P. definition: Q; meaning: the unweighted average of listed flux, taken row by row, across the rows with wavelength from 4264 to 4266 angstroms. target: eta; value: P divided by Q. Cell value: 1.12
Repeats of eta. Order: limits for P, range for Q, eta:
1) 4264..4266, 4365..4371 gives 0.96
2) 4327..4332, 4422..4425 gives 1.11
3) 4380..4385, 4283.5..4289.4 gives 0.95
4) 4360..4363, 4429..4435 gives 1.24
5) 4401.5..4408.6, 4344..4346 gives 0.84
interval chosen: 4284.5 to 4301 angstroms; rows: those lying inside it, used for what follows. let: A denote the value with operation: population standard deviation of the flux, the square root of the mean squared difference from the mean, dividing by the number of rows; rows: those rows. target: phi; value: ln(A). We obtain -0.09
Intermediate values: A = 0.91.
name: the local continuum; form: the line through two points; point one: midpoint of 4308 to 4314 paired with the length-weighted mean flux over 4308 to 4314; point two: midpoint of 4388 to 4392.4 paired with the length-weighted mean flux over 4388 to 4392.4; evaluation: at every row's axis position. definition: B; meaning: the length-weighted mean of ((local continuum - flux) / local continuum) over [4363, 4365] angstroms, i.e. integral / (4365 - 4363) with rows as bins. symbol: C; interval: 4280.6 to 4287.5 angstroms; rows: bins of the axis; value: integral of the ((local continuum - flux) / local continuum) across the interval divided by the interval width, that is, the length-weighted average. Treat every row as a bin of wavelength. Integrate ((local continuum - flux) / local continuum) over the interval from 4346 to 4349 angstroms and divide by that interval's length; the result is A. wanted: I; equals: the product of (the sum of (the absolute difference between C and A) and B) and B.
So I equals 0.001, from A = -0.094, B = -0.12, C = 0.02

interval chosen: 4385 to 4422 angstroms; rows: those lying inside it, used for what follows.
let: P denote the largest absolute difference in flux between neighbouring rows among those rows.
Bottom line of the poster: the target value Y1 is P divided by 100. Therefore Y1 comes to 0.050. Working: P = 5.0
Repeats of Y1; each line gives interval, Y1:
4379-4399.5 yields 0.039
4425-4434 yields 0.016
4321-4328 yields 0.107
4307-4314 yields 0.024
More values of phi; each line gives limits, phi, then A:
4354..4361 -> 0.23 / 1.25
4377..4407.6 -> 0.18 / 1.20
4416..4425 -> 0.25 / 1.28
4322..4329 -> 0.63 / 1.87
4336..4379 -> 0.36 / 1.43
